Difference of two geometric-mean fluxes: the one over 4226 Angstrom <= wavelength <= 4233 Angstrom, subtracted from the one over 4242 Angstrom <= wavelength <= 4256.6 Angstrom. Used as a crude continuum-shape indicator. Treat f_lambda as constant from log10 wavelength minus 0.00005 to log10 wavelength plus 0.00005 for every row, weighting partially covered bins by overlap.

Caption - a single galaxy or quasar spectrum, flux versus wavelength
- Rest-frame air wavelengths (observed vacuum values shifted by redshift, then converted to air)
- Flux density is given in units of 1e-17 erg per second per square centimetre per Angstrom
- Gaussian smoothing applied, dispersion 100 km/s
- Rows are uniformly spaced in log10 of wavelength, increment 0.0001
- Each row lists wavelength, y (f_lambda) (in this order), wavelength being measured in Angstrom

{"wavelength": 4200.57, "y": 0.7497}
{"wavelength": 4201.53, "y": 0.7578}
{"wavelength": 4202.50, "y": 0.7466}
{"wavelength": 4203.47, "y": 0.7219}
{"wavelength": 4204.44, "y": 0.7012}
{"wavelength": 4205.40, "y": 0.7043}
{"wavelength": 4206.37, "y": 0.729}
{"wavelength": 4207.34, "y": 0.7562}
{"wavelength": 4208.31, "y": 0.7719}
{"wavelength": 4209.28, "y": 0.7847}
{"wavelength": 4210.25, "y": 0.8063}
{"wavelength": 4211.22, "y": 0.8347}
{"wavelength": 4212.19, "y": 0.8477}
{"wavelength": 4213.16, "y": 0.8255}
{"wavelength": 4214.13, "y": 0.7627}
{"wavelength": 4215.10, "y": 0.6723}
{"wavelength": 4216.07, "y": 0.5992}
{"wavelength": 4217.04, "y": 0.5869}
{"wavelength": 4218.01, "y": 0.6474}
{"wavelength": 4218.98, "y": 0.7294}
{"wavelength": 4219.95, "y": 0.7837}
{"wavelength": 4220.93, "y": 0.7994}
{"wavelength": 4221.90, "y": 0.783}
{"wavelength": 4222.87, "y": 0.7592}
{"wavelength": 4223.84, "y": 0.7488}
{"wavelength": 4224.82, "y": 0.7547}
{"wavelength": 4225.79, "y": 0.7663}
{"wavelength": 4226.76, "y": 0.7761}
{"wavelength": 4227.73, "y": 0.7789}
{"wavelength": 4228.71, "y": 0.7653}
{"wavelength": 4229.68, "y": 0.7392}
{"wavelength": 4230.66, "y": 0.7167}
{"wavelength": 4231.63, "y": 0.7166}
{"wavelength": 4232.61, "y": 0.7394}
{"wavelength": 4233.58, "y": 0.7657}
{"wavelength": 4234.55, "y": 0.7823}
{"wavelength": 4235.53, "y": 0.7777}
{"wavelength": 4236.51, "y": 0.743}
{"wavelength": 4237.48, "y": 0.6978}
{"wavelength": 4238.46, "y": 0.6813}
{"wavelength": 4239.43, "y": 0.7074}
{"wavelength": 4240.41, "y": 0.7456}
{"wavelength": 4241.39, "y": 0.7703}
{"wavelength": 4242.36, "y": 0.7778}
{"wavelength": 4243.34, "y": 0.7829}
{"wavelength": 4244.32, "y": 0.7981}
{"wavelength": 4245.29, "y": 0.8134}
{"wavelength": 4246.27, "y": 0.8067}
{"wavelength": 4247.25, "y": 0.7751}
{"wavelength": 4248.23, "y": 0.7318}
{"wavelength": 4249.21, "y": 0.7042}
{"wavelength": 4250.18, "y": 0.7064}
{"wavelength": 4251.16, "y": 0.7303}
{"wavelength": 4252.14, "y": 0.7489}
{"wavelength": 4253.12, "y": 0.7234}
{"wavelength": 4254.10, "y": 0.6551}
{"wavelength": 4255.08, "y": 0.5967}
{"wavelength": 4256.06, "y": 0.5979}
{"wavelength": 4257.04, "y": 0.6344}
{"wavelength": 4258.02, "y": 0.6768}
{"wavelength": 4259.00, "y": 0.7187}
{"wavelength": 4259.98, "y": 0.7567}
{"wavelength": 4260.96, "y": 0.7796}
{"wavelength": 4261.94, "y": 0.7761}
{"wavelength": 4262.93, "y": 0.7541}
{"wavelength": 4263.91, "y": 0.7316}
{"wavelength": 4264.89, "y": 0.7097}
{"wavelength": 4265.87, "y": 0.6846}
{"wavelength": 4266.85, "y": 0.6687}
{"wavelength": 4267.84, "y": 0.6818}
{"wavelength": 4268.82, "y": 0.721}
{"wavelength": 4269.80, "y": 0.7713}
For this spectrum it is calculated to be -0.020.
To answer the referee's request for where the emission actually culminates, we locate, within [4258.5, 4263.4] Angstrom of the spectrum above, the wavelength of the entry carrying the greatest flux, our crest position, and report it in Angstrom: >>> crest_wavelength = 4260.96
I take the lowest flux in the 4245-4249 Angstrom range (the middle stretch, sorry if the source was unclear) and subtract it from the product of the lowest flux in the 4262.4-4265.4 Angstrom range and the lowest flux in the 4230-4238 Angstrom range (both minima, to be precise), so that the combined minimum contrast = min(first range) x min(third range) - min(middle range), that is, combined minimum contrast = -0.24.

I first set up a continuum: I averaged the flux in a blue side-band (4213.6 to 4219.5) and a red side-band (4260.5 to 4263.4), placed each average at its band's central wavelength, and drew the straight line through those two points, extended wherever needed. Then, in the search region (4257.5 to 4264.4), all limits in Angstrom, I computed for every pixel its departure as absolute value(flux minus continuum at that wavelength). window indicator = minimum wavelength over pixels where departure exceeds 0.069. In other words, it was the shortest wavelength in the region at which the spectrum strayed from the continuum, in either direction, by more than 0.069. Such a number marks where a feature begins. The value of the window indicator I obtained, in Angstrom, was 4258.02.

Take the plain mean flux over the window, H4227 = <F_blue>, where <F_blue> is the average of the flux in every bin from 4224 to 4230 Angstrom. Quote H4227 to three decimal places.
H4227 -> 0.763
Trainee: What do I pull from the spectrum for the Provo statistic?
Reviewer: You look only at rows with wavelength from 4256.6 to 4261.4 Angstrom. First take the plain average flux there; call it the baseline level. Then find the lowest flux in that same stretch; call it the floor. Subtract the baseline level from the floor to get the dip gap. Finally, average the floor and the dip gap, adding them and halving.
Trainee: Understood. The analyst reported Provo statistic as 0.278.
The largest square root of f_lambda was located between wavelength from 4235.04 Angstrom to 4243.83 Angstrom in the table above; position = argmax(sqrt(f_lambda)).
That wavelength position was 4243.34 Angstrom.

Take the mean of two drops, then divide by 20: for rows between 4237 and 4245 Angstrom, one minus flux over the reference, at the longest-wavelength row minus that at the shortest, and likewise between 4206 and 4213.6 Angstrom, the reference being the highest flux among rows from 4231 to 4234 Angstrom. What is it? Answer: -0.0064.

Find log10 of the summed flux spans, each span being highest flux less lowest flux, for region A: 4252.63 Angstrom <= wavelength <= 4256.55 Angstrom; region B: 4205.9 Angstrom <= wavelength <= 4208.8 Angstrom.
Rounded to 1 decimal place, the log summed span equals -0.8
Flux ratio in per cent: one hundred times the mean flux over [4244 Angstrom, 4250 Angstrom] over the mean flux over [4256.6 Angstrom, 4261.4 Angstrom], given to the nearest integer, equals 108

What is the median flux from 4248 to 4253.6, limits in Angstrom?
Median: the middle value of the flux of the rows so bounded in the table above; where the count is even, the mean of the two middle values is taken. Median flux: 0.73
